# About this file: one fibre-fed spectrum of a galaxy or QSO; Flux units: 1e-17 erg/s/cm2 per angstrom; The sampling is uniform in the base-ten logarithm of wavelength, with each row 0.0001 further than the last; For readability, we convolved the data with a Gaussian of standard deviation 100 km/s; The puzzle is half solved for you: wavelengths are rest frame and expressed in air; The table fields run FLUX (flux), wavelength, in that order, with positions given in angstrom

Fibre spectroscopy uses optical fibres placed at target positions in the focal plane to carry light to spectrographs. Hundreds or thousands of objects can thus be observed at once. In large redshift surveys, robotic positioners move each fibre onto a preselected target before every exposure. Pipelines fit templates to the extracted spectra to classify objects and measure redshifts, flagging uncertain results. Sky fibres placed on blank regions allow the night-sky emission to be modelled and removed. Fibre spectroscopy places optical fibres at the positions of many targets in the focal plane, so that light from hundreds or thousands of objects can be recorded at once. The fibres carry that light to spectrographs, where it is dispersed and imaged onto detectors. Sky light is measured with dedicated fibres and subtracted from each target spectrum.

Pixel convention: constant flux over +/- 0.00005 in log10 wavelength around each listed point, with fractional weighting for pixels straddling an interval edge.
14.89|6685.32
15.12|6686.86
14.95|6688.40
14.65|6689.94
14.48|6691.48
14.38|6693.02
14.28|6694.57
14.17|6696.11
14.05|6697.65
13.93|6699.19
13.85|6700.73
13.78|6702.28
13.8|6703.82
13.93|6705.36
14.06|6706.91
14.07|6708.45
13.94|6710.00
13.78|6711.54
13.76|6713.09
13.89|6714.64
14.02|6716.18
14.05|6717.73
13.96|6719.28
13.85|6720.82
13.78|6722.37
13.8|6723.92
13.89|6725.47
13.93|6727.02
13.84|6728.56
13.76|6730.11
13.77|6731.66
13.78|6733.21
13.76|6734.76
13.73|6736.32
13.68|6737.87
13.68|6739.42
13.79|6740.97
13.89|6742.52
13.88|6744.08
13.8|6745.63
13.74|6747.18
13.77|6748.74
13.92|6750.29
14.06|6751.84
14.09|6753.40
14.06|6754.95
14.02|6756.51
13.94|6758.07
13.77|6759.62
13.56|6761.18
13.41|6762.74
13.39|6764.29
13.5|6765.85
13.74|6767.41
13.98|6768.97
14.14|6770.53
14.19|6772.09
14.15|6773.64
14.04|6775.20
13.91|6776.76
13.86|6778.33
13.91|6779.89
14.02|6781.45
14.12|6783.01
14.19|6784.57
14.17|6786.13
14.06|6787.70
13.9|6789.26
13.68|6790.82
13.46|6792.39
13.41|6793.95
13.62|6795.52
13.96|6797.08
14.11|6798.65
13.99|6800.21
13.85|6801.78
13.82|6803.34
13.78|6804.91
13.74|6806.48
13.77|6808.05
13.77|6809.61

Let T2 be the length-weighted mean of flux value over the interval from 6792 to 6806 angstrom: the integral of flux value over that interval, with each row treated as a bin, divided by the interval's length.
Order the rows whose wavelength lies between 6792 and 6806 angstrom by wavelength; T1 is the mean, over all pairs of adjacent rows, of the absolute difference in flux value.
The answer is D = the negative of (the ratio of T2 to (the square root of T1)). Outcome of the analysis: -38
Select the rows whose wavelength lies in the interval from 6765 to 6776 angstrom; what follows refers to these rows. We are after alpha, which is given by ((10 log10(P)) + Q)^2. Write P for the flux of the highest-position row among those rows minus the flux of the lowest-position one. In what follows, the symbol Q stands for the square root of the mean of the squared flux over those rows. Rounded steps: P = 0.54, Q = 14.0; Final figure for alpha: 127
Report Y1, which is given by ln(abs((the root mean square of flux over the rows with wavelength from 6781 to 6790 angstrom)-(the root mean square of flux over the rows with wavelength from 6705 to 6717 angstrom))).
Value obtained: -1.9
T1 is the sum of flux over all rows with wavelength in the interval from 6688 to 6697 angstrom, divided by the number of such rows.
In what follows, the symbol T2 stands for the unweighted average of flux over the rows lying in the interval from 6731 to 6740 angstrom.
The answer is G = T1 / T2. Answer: 1.055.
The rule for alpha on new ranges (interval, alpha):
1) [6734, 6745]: 21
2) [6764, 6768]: 81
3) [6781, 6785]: 41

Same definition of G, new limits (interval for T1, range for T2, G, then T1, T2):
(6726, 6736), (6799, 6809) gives 0.999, 13.8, 13.8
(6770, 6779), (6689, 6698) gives 0.980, 14.0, 14.3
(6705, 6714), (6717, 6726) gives 1.003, 13.9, 13.9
